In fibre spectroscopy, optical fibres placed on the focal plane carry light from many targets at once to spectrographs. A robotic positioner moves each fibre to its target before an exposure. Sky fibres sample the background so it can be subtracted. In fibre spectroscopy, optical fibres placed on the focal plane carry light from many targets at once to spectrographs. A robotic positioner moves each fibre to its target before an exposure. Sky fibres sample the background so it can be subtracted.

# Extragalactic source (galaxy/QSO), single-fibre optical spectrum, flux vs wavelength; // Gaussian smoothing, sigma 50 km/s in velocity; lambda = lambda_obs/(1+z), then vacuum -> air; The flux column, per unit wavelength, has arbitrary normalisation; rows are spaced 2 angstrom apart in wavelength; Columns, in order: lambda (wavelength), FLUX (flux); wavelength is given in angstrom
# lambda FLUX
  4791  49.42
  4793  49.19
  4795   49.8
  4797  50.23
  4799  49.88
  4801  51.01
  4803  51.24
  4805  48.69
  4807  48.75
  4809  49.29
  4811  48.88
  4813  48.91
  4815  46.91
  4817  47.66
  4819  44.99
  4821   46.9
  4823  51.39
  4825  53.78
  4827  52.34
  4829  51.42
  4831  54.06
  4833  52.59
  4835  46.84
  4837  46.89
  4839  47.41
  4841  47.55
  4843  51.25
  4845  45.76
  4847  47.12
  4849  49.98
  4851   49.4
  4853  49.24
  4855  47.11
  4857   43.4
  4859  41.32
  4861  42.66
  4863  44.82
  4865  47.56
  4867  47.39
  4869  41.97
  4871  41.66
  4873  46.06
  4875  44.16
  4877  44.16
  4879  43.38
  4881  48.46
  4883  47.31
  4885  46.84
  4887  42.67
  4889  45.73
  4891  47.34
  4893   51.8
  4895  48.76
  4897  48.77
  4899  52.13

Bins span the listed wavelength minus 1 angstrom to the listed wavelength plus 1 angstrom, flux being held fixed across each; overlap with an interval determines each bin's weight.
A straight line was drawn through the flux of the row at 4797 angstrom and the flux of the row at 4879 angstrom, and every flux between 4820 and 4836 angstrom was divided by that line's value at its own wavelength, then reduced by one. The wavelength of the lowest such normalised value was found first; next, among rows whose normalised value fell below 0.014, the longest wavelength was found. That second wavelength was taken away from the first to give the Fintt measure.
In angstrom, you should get -14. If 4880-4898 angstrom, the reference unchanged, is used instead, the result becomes 0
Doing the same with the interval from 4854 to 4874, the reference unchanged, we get -12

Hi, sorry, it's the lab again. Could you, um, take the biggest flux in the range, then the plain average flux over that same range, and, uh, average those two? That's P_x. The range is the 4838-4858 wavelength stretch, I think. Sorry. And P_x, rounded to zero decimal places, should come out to 50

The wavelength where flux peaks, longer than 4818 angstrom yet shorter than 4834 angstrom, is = 4831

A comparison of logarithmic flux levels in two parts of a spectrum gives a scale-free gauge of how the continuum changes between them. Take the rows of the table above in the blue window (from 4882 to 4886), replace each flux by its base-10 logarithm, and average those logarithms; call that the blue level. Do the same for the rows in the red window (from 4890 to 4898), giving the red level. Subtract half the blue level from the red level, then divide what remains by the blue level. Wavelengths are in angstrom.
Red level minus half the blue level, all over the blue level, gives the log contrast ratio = 0.511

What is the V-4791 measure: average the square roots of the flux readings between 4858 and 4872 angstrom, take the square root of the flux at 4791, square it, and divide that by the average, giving 7.46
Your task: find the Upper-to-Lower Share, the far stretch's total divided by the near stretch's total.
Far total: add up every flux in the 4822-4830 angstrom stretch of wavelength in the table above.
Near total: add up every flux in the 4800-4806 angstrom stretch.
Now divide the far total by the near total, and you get 1.4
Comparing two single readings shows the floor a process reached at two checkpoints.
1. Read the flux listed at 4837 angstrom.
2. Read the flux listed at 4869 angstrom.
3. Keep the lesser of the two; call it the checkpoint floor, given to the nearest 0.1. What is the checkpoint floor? 42.0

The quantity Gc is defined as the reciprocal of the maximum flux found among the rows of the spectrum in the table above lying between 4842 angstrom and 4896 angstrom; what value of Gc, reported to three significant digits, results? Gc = 0.0193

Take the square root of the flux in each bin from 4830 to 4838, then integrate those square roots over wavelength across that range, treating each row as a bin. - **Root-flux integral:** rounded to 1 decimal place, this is 56.6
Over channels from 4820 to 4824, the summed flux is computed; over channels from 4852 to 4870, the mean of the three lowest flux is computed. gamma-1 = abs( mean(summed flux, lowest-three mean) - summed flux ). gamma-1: 28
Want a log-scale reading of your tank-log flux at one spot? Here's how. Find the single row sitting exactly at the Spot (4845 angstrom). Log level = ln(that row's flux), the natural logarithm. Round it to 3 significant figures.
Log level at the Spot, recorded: 3.82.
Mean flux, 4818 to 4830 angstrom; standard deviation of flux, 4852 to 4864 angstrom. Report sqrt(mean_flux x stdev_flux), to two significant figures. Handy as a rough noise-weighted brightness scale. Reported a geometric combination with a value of 12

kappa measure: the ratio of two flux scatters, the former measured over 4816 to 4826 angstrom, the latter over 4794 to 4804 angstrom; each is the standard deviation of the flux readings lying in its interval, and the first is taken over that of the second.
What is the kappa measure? 5.4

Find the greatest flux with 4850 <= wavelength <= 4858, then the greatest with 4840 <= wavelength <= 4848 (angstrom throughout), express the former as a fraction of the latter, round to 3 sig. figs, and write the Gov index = 0.964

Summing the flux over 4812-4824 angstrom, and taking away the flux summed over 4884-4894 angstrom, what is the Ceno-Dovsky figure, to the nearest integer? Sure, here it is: 52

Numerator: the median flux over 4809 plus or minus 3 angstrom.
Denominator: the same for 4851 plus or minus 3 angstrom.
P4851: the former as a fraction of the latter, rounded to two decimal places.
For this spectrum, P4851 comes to 0.99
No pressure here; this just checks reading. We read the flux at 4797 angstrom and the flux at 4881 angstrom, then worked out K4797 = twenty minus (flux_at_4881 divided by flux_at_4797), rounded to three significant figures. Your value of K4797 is 19.0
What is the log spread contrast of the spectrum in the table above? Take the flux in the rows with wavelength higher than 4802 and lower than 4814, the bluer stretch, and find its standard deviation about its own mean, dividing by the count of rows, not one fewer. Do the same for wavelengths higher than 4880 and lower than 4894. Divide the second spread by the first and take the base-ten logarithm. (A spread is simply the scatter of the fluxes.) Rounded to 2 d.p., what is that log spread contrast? 0.46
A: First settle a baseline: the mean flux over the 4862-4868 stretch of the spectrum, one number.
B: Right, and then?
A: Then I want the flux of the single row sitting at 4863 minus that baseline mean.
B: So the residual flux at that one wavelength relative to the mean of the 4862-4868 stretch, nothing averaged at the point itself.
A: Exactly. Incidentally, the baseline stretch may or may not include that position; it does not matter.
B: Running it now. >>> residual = -2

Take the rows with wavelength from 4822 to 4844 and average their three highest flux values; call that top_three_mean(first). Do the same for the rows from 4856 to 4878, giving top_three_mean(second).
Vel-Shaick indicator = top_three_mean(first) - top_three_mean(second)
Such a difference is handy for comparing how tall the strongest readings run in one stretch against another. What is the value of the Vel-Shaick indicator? 6.5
